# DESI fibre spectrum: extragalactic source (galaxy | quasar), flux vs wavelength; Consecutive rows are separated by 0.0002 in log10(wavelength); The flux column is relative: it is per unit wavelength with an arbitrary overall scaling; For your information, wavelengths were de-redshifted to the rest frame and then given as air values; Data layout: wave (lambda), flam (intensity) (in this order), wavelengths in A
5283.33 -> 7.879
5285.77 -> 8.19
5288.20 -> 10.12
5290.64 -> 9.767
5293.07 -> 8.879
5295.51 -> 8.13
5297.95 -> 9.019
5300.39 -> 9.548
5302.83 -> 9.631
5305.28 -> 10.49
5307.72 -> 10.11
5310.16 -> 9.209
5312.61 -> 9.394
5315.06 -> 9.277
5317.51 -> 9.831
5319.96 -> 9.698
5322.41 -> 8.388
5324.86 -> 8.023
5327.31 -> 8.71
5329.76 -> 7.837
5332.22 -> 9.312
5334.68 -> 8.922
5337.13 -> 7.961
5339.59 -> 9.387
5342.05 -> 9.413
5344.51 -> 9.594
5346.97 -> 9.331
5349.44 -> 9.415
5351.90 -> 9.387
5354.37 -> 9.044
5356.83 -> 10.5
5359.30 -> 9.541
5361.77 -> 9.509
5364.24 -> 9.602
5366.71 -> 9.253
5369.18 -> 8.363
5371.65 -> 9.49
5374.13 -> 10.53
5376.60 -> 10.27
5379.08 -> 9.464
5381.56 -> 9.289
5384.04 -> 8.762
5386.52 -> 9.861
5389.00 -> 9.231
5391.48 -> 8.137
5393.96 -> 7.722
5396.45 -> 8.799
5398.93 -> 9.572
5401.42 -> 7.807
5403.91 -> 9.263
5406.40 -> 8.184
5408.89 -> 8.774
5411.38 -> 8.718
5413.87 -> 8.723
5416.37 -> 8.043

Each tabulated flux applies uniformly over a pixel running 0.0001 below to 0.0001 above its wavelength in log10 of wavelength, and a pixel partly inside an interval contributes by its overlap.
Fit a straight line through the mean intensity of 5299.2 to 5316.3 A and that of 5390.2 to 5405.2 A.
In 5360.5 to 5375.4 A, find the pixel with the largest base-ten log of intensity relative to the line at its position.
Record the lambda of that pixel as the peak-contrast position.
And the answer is 5374.13 A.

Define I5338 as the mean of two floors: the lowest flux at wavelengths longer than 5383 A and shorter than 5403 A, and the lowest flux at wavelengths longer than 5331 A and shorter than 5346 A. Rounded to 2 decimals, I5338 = 7.84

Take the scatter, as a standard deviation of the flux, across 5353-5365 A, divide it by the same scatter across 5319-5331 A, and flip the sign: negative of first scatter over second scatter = -0.7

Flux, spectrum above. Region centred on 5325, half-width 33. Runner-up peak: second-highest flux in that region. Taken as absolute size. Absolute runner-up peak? 10.5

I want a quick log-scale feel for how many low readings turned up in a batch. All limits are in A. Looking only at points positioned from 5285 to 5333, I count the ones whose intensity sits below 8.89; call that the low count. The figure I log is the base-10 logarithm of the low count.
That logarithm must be 0.85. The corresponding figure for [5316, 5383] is 0.78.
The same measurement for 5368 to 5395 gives 0.60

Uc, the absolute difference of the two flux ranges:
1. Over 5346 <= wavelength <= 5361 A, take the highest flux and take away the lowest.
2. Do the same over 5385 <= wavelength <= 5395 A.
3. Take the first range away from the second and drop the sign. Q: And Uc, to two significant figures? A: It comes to 0.68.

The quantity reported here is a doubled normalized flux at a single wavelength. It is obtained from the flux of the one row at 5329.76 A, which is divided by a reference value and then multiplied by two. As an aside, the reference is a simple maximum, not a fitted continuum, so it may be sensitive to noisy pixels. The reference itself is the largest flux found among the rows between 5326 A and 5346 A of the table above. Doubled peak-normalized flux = 1.63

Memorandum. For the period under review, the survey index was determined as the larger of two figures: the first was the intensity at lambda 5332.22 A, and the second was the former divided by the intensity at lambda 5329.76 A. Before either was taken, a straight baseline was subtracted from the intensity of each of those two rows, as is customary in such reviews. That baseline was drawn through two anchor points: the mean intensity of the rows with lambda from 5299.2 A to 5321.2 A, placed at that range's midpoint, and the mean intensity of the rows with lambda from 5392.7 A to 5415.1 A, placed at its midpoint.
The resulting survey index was 0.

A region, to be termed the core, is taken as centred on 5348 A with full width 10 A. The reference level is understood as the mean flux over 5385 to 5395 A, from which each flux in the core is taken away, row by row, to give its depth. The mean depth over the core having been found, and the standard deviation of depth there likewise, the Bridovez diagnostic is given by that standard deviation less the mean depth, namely 0.8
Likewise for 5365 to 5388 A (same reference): 1.4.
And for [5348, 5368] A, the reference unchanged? 1.2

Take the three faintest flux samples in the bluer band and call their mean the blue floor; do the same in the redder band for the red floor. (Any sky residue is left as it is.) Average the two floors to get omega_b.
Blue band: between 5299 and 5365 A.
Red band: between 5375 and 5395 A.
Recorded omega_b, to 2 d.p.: 8.07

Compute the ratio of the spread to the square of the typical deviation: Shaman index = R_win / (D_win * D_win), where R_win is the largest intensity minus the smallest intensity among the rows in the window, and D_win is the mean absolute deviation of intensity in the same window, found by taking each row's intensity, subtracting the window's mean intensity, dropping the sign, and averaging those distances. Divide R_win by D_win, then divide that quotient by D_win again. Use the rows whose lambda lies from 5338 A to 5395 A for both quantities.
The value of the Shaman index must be 14.6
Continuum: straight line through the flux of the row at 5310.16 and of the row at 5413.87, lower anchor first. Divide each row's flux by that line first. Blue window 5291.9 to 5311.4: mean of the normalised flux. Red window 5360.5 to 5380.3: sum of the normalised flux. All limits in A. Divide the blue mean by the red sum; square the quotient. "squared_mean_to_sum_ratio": 0.0140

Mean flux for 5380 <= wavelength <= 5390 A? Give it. 9.29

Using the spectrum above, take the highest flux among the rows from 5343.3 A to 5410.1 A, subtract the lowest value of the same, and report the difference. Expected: 2.8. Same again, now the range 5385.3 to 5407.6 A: 2.1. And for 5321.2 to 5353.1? 1.8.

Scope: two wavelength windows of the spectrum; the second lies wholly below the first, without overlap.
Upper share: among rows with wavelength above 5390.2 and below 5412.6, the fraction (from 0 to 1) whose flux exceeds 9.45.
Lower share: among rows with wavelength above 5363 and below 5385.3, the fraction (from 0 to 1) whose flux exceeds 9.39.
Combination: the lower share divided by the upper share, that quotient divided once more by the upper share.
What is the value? 45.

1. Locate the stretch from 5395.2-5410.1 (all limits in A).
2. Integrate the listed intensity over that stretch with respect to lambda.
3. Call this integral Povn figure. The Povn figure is 130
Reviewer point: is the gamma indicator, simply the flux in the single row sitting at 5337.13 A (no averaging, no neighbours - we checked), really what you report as 7.961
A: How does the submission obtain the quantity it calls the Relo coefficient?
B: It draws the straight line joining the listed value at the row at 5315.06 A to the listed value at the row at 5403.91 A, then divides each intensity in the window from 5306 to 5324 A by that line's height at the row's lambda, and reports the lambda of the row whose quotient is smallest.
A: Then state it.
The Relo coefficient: 5322.41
